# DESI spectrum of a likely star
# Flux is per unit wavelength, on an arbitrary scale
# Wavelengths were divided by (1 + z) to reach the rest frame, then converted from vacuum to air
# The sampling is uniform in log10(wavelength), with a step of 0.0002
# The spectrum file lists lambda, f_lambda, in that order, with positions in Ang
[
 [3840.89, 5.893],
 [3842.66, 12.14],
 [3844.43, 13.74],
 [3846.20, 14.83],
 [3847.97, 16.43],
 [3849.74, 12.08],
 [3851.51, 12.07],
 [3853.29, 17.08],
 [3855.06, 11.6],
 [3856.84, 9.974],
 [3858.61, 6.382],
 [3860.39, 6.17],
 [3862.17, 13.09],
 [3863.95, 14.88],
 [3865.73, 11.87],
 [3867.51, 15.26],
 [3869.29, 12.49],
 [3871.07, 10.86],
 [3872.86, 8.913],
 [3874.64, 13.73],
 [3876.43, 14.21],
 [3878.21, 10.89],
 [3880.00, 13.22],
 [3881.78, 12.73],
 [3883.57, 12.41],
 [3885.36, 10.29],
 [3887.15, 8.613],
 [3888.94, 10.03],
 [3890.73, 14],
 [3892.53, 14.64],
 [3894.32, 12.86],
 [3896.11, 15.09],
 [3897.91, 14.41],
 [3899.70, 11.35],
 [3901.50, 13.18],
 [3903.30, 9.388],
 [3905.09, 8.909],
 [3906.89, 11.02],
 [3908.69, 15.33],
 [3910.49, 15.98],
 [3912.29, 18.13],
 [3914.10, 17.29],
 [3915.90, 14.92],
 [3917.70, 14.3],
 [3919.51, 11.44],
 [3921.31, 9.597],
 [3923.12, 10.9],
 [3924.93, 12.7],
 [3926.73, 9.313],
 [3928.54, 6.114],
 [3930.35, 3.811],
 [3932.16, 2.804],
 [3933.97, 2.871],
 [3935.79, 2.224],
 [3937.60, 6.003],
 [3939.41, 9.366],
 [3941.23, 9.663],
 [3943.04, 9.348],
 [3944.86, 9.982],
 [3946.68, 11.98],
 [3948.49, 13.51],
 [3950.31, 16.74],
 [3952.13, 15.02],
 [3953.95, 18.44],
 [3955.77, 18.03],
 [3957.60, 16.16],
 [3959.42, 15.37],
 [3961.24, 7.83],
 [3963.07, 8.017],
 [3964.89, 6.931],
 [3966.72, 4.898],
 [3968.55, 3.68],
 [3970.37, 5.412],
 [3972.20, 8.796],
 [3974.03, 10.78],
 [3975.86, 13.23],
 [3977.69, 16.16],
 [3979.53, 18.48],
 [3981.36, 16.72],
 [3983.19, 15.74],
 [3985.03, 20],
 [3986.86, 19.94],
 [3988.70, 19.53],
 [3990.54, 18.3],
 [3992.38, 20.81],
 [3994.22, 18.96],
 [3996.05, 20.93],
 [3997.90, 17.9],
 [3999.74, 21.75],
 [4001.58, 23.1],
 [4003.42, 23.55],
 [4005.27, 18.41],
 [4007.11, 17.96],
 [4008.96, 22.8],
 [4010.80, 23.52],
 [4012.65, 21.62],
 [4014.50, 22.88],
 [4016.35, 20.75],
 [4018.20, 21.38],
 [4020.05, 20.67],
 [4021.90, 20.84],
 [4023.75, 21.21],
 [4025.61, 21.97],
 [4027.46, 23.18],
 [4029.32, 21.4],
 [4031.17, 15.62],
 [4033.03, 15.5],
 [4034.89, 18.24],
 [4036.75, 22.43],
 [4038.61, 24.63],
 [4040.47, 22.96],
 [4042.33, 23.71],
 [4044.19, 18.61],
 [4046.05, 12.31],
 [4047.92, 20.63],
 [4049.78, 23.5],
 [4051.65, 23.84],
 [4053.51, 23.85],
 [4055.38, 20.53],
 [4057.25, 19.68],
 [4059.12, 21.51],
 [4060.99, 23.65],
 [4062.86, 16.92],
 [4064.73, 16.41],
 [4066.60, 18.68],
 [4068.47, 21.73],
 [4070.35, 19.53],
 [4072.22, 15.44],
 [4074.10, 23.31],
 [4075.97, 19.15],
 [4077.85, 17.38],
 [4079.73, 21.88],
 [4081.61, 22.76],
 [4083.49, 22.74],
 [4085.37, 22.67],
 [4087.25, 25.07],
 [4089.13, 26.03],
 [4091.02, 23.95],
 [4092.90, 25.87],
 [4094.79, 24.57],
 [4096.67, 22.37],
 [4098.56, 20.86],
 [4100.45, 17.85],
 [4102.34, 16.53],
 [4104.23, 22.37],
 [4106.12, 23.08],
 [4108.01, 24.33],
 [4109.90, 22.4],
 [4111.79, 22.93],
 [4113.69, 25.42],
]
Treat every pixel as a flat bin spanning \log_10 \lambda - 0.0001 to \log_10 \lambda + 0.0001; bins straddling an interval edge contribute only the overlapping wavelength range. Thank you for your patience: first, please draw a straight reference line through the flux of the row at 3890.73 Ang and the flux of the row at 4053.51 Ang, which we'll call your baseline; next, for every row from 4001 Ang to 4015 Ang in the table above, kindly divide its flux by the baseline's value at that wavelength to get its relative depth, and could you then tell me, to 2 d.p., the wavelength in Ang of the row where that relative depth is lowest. 4007.11 Ang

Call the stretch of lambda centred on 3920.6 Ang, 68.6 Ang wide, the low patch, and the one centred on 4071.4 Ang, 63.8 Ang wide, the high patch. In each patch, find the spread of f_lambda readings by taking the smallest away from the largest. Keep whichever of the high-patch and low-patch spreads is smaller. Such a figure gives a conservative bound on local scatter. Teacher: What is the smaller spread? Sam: 14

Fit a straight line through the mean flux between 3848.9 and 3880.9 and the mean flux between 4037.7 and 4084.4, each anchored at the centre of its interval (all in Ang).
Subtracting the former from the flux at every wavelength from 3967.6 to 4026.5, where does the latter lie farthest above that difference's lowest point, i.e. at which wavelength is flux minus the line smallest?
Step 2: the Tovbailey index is 3968.55 Ang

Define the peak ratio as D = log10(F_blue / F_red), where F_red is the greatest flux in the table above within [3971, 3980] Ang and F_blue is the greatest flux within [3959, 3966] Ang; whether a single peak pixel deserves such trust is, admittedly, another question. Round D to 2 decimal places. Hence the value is -0.08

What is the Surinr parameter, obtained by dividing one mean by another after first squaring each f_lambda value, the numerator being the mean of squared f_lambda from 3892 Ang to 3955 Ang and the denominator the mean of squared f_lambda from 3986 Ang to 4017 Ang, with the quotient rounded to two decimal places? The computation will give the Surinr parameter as 0.34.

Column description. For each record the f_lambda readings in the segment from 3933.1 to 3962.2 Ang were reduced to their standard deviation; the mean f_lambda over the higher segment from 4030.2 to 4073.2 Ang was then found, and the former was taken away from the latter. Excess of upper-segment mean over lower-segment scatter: 15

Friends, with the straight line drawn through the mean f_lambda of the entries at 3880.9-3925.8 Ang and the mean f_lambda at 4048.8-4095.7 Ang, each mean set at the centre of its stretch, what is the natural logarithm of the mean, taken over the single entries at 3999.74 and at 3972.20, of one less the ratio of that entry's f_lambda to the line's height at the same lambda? -2.1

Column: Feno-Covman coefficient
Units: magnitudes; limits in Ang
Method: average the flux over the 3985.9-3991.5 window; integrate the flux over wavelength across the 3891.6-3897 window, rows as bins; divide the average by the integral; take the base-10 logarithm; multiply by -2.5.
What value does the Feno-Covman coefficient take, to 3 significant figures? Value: 1.50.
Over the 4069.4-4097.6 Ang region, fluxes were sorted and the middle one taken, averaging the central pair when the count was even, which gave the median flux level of 23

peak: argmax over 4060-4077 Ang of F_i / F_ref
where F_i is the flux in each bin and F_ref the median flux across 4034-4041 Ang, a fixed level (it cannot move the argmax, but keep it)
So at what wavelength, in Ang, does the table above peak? 4060.99 Ang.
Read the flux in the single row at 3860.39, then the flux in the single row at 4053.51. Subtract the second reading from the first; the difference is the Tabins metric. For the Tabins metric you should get -18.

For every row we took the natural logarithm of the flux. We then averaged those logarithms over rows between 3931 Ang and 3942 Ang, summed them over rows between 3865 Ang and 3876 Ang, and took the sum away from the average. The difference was -13.4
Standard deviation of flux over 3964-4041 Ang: 5.4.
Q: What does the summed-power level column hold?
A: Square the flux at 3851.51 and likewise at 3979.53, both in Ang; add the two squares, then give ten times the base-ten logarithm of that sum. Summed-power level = 26.9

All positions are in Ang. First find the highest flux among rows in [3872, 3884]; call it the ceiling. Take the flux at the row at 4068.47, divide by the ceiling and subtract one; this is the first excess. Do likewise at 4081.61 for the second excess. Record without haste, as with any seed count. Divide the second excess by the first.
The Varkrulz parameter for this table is 1.1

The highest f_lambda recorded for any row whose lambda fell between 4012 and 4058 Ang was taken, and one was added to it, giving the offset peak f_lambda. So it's 26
